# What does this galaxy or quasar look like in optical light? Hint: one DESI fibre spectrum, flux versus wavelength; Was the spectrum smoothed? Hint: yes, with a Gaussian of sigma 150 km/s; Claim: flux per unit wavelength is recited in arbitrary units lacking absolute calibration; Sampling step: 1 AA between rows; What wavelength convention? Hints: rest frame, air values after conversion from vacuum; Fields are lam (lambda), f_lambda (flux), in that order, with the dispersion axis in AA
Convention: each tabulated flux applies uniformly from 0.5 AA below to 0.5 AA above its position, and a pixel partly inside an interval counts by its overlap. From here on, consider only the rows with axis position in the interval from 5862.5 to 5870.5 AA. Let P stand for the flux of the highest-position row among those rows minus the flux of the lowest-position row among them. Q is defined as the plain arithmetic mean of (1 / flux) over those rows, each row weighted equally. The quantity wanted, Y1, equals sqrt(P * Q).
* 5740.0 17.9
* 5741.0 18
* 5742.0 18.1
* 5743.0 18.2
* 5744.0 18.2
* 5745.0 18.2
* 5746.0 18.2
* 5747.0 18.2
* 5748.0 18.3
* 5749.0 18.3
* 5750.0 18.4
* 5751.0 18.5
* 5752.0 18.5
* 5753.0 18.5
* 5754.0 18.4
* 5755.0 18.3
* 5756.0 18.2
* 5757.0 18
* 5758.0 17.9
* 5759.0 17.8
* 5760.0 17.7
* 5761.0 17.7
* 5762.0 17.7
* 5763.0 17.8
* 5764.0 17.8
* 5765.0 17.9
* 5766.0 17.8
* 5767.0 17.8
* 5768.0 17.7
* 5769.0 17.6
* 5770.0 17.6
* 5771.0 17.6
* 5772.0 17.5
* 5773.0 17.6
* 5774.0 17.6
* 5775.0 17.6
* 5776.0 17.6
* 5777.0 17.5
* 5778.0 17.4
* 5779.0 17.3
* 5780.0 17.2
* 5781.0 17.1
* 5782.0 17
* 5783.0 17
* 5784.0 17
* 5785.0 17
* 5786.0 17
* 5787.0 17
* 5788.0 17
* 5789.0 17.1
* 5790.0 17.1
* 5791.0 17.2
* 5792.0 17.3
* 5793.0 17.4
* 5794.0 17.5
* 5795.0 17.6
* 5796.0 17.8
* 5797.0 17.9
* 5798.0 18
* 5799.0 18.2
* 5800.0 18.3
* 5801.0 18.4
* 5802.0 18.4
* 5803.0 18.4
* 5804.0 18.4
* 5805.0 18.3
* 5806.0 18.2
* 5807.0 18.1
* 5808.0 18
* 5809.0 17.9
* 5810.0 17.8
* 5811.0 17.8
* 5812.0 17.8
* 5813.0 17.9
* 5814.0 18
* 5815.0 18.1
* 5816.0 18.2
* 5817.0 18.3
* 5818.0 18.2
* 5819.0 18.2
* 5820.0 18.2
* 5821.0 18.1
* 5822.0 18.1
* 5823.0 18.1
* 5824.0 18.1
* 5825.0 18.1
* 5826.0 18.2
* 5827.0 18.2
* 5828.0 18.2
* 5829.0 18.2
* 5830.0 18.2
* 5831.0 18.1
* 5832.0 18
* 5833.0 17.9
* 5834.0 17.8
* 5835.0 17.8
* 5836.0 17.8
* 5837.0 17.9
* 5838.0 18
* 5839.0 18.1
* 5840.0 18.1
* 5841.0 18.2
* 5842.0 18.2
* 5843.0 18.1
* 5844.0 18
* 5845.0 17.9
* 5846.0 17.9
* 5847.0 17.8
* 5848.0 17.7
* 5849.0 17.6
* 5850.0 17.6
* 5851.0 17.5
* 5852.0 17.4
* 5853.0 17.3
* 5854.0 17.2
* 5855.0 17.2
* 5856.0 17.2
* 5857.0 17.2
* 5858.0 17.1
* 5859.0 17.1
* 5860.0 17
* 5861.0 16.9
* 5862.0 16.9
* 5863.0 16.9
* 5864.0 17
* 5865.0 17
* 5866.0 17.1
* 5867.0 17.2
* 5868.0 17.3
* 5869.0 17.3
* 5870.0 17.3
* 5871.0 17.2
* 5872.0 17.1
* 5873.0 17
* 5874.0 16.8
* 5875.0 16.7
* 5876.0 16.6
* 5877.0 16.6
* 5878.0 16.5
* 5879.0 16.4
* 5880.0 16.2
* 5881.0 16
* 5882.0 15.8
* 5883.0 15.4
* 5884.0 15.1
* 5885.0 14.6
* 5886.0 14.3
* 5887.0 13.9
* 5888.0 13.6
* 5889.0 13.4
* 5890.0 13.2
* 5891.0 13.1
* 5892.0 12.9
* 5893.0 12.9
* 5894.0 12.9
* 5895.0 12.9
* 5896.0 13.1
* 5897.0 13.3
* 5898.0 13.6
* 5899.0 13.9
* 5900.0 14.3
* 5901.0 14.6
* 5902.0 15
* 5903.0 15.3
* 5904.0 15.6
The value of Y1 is 0.153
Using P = 0.40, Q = 0.0584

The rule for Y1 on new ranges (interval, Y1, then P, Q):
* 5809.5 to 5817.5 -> 0.167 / 0.50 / 0.0556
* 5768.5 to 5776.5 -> 0.000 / 0.00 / 0.0569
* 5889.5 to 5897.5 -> 0.088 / 0.10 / 0.0767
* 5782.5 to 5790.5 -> 0.077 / 0.10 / 0.0587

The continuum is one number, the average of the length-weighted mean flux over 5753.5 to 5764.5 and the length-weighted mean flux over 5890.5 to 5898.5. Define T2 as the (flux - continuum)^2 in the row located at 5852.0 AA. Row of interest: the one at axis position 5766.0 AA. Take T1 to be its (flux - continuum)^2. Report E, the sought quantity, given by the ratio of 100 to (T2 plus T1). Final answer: 11.4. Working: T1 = 5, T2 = 3.6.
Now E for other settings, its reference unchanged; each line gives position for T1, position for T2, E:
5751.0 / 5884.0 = 11.0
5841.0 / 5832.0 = 7.5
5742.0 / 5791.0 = 10.5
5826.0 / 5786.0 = 10.6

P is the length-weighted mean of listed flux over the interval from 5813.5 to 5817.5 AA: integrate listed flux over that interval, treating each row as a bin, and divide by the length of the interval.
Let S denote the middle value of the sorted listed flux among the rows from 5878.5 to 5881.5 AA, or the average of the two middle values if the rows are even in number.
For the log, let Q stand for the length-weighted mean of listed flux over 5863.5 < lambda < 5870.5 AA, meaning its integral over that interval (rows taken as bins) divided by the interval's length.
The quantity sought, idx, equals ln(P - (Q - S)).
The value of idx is 2.84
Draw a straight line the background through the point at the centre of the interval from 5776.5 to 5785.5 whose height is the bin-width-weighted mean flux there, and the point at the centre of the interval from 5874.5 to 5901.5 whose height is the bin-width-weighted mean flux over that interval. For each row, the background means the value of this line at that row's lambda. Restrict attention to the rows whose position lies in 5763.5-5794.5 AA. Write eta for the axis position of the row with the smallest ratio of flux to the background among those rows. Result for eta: 5782.0 AA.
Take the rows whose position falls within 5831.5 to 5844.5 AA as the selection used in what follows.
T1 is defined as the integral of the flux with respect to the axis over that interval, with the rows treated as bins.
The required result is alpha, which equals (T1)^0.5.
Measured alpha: 15.3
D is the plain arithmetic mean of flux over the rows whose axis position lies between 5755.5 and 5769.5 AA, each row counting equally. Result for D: 17.8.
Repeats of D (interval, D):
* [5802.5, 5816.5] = 18.1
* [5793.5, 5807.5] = 18.1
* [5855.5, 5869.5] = 17.1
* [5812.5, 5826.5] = 18.1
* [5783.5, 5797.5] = 17.3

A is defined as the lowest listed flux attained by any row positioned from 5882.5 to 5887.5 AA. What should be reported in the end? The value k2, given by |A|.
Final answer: 13.9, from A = 13.9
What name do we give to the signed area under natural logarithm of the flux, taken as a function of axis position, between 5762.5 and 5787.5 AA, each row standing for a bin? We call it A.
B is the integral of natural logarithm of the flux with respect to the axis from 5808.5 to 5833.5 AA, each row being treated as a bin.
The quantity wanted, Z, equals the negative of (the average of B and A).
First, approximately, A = 71.5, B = 72.4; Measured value -71.9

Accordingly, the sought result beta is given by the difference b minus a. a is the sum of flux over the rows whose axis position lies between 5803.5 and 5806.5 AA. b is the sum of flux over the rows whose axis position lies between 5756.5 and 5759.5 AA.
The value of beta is -1.2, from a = 54.9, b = 53.7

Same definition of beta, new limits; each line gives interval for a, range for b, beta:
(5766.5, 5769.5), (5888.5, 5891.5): -13.4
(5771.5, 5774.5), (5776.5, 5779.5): -0.5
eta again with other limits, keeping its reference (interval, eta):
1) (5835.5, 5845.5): 5836.0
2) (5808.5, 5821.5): 5810.0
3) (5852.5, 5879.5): 5879.0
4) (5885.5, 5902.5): 5892.0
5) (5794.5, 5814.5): 5795.0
